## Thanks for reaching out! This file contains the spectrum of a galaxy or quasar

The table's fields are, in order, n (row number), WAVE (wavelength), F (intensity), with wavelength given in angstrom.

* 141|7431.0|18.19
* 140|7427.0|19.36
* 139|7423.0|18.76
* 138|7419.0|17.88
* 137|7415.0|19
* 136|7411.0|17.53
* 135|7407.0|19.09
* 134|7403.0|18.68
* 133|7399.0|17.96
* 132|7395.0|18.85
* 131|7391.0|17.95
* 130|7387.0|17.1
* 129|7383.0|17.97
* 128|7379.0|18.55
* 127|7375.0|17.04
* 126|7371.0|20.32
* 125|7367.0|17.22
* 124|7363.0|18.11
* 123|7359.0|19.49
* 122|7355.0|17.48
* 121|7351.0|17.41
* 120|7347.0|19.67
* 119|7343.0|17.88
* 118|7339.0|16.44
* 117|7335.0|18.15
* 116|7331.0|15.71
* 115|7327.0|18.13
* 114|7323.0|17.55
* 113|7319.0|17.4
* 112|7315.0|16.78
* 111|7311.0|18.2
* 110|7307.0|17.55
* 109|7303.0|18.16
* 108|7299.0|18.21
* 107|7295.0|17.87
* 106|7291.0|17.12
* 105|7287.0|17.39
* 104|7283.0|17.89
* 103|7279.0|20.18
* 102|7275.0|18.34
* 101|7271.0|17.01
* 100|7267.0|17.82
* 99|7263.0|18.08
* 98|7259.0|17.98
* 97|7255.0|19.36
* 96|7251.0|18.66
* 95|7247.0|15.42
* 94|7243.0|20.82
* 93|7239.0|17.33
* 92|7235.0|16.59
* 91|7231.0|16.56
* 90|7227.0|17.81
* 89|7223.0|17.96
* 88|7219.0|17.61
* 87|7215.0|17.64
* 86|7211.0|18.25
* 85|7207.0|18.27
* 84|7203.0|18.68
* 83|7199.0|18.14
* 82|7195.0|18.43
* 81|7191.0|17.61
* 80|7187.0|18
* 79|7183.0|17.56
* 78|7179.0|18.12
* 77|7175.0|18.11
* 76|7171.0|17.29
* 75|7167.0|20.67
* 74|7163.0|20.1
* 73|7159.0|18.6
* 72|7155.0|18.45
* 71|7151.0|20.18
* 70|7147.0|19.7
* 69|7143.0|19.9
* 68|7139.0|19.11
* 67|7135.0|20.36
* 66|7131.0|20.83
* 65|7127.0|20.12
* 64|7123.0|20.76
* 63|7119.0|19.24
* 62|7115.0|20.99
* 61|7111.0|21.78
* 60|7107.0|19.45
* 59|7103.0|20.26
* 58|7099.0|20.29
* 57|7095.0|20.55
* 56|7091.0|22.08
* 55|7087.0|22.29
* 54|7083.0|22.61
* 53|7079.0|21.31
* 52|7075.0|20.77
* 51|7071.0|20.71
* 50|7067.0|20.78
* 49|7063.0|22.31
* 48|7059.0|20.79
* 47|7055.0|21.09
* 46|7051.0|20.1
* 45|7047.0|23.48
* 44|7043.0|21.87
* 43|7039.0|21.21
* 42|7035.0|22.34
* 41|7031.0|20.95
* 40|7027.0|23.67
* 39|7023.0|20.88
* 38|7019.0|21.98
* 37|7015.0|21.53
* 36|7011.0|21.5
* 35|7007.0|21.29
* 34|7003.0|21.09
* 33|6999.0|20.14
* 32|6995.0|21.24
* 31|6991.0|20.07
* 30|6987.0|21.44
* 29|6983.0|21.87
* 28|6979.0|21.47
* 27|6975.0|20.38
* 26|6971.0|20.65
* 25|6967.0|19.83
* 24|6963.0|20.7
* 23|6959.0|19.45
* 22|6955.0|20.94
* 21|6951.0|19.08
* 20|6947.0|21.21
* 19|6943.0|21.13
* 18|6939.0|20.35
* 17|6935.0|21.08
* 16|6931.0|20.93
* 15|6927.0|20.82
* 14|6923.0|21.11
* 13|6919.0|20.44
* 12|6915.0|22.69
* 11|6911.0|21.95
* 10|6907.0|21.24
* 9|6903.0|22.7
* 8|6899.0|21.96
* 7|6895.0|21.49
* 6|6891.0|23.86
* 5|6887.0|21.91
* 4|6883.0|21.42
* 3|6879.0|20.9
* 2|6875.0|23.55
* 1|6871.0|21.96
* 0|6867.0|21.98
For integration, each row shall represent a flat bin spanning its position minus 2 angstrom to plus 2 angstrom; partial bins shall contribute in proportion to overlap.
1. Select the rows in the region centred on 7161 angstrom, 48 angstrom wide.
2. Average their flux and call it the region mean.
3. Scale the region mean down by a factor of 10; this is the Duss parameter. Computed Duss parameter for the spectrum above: 1.9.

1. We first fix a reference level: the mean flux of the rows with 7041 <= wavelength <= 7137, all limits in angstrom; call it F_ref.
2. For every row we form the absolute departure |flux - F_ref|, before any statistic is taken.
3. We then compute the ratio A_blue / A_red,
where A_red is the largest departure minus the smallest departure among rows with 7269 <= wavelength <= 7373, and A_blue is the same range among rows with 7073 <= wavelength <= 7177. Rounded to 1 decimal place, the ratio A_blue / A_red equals 0.8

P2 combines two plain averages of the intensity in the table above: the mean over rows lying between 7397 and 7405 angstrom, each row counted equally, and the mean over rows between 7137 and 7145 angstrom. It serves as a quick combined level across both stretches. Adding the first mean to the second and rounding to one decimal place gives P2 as 37.8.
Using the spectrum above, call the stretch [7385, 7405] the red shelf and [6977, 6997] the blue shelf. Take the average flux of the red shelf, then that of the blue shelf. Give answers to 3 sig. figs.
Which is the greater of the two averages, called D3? 21.2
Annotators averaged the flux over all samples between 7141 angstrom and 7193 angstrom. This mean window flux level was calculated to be 18.8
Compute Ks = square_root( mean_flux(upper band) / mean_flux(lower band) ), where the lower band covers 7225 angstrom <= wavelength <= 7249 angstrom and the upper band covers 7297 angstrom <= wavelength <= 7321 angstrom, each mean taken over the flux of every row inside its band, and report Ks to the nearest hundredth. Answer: 1.01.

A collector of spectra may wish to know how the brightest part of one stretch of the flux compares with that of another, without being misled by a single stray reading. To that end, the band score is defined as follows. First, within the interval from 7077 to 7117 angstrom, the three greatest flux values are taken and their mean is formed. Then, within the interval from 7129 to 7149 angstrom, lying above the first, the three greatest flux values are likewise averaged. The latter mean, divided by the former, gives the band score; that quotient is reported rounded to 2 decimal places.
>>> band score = 0.91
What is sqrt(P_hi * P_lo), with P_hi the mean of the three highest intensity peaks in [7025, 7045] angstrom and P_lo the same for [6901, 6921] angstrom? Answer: 22.54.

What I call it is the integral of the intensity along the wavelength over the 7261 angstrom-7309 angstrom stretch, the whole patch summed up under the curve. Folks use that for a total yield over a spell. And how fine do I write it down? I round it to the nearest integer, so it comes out 862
